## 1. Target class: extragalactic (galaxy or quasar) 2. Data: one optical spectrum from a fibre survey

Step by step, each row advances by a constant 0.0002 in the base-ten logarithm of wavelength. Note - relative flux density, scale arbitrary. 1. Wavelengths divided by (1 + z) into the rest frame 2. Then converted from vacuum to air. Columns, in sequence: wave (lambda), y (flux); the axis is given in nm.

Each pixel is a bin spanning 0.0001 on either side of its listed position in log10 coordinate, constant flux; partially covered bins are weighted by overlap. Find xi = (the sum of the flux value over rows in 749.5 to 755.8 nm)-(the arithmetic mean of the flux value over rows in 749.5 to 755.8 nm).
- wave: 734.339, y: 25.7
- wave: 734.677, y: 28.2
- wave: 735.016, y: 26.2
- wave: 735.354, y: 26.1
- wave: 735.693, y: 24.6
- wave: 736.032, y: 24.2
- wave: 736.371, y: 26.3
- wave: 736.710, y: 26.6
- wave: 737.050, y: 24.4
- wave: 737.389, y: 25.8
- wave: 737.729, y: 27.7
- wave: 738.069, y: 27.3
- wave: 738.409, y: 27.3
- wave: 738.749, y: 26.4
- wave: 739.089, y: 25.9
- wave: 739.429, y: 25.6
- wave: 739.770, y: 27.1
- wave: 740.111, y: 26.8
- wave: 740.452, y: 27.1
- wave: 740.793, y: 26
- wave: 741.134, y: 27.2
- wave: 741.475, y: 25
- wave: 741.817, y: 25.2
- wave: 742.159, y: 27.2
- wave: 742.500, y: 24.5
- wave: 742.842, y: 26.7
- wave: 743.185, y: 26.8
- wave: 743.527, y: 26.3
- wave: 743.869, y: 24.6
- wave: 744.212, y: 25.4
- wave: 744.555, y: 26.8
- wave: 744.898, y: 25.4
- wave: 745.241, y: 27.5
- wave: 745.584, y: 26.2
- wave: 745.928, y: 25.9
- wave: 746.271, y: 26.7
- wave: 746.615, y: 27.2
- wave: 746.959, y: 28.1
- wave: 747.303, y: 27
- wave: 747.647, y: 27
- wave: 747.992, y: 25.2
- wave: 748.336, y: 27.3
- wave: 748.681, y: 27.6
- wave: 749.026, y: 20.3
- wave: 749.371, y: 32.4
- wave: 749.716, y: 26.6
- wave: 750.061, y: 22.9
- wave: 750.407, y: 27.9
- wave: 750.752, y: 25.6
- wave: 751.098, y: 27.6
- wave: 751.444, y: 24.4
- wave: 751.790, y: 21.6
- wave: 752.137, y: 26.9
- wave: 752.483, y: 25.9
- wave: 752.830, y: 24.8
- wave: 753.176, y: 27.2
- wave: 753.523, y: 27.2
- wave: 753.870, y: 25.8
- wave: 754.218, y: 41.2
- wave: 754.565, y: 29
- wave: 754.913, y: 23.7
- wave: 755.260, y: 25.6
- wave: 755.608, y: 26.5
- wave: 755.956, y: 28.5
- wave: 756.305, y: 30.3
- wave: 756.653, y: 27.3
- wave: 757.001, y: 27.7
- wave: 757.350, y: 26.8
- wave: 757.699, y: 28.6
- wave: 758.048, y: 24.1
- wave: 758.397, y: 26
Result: 454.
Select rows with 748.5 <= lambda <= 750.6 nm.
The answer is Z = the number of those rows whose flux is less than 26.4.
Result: 2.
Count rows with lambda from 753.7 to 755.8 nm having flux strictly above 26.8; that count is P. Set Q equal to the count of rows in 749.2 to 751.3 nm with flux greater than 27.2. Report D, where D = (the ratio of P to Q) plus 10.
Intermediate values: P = 2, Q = 3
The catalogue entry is 10.7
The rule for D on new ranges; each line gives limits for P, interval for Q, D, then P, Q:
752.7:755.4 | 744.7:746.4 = 14.0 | 4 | 1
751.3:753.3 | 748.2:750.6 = 10.5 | 2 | 4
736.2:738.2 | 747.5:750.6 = 10.5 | 2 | 4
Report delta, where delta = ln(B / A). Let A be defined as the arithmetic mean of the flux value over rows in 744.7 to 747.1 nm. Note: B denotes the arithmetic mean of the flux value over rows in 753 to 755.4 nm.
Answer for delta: 0.07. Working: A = 26.7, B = 28.5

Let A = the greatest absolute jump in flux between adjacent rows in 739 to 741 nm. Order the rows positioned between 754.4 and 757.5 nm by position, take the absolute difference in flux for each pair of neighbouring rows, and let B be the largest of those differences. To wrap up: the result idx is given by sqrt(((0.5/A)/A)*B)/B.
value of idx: 0.20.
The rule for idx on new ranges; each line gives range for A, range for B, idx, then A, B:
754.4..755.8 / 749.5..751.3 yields 0.06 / 5.30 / 5.0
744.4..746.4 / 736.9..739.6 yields 0.24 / 2.10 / 1.9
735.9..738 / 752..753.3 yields 0.21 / 2.20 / 2.4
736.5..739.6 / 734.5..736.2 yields 0.23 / 2.20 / 2.0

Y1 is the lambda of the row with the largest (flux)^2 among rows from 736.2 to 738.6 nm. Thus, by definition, 737.729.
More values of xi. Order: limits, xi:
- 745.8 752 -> 445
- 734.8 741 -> 445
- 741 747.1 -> 446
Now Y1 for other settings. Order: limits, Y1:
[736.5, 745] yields 737.729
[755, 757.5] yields 756.305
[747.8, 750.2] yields 749.371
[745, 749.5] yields 749.371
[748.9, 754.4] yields 754.218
